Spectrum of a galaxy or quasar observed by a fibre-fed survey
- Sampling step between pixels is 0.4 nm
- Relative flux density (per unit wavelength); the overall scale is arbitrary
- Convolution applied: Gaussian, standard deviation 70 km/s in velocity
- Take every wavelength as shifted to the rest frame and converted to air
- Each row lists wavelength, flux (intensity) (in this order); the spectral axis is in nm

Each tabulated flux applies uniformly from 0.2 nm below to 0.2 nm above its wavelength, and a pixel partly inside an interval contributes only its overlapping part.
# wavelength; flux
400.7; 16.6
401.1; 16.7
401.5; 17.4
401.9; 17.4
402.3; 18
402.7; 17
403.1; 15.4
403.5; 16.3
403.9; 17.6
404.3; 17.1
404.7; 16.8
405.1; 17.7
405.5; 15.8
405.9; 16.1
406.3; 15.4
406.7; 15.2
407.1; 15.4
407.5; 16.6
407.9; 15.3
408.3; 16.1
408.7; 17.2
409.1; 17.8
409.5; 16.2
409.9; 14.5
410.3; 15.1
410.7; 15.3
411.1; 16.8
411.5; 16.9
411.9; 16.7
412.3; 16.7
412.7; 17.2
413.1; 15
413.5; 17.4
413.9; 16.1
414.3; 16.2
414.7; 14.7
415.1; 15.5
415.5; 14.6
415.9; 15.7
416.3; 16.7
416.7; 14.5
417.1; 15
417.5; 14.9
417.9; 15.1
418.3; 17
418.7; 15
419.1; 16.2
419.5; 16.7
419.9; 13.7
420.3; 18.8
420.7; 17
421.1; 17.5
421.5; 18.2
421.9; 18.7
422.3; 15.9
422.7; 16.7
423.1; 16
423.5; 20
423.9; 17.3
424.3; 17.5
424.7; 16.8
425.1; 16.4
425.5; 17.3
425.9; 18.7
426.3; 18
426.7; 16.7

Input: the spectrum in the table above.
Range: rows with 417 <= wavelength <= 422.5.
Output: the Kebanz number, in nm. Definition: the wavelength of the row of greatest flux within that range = 420.3 nm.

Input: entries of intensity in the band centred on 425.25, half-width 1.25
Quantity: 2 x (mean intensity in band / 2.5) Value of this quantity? 14.0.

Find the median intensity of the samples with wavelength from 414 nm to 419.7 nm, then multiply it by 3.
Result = 45.9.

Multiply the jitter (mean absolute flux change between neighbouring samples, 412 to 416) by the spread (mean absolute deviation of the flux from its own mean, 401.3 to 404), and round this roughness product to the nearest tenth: 0.8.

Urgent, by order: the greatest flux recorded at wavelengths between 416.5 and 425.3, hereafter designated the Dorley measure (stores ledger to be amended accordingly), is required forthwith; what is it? 20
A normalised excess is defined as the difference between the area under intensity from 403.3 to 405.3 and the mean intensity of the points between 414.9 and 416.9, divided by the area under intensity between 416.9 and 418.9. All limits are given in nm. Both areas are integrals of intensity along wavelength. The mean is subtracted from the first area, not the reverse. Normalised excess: 0.61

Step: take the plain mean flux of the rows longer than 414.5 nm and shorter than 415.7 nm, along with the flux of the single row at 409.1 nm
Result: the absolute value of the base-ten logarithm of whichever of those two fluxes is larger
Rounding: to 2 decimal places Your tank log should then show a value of 1.25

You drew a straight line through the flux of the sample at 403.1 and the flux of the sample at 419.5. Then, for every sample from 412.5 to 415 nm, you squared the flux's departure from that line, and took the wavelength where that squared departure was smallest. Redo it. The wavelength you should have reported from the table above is 414.3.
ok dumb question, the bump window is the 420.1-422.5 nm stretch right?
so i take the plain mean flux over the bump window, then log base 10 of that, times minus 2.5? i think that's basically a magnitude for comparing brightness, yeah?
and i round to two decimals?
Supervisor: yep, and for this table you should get -3.12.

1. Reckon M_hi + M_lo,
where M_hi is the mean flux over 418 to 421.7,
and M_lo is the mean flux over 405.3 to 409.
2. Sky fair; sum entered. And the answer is 32.6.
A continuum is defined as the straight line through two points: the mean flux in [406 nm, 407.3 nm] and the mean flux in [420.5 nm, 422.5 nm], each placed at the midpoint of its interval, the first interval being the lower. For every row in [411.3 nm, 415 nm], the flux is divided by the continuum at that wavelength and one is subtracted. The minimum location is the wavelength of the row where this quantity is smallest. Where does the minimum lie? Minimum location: 414.7 nm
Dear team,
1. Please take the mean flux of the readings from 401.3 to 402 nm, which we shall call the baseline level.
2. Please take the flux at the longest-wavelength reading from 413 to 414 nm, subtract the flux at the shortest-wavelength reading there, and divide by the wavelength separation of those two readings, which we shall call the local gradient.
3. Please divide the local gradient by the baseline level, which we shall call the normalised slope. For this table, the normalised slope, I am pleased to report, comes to 0.08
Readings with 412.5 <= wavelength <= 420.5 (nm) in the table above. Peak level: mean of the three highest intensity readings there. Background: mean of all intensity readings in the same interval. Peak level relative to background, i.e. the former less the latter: 2.0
